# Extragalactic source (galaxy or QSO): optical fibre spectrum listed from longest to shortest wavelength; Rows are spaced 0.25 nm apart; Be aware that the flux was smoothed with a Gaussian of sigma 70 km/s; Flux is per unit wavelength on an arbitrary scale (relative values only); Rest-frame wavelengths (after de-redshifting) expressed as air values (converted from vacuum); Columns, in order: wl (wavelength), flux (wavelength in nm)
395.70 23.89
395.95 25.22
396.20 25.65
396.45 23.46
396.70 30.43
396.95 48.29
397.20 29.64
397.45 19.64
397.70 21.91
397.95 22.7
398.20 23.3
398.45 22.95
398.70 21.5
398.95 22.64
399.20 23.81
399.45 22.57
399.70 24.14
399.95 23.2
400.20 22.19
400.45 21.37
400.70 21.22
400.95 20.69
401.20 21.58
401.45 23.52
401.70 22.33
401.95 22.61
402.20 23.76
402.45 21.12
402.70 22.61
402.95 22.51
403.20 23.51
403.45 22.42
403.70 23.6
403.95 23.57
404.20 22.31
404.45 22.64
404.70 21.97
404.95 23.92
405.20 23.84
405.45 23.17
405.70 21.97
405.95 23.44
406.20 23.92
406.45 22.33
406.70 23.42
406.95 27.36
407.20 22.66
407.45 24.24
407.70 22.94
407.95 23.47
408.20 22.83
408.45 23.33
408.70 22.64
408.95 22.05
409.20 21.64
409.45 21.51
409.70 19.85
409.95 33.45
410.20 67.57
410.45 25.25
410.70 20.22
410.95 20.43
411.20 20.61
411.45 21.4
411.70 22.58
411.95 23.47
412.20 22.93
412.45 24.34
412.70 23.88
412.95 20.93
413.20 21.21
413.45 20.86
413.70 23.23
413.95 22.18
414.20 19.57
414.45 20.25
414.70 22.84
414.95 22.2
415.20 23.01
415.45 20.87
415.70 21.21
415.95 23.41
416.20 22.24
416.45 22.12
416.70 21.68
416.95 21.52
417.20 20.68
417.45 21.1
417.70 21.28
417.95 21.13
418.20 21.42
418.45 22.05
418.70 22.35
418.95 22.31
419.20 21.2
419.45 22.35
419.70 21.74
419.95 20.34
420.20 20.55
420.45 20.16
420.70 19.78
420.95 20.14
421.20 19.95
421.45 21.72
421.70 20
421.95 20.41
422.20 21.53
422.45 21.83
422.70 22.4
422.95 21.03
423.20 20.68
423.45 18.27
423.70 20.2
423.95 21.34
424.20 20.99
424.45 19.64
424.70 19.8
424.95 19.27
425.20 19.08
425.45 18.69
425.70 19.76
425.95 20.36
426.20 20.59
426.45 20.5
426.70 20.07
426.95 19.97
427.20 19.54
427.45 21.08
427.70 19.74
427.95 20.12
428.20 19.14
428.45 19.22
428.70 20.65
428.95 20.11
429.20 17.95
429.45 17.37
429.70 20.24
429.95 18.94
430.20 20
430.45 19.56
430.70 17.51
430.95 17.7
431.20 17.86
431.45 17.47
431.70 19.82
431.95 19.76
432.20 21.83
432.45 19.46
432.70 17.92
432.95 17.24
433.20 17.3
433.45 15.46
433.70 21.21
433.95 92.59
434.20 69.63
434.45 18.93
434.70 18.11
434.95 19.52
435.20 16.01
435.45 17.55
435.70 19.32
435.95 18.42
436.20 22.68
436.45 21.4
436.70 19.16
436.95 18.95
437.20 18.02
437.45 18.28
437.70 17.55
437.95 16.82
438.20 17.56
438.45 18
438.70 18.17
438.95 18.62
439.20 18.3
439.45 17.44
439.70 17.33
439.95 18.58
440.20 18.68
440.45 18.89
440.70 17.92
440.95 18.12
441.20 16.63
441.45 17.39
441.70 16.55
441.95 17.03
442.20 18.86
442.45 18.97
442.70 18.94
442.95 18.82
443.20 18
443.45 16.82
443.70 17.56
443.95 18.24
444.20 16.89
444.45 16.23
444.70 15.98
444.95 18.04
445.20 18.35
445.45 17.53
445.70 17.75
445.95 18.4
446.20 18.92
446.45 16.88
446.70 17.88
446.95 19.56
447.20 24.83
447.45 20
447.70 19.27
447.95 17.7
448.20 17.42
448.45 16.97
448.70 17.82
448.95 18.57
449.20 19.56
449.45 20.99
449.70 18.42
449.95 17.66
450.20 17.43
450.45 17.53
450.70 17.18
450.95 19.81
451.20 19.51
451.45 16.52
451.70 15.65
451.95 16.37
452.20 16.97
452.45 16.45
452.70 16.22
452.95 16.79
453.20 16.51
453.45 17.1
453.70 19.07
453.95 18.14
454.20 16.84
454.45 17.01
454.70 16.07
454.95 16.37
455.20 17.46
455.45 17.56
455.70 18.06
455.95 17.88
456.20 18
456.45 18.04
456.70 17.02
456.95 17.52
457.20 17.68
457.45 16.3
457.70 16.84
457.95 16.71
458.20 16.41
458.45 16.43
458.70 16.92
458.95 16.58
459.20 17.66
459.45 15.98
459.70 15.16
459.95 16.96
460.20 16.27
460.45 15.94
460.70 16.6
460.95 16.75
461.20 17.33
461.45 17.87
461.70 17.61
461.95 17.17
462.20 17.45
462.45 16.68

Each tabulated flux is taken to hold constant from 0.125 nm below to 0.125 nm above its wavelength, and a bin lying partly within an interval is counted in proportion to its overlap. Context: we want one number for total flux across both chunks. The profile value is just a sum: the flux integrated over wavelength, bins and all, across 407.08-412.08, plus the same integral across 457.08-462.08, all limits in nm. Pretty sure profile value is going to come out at 209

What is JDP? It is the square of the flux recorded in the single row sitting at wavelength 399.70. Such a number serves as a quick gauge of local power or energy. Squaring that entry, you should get 583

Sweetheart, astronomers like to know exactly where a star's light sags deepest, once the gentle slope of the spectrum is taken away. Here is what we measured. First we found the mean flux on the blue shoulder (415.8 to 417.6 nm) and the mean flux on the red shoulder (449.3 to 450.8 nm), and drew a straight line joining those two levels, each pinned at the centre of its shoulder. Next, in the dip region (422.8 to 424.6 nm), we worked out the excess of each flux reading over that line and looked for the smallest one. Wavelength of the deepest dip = 423.45 nm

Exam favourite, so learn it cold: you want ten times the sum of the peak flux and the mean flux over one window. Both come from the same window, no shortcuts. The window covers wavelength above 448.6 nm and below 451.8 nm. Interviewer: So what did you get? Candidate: 392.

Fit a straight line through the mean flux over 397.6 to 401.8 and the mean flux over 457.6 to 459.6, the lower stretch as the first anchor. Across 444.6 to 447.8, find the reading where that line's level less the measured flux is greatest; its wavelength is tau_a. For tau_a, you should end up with 444.70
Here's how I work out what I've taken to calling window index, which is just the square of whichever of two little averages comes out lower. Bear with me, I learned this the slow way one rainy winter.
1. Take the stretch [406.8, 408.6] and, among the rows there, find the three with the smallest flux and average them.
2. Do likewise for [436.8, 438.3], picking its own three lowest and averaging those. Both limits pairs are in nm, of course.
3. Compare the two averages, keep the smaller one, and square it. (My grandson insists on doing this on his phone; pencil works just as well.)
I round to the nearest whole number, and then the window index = 300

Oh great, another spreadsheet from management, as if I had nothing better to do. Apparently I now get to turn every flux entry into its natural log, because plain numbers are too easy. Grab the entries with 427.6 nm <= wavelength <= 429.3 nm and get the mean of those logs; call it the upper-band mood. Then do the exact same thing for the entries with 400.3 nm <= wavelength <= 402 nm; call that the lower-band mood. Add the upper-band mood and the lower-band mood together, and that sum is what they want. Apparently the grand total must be 6.06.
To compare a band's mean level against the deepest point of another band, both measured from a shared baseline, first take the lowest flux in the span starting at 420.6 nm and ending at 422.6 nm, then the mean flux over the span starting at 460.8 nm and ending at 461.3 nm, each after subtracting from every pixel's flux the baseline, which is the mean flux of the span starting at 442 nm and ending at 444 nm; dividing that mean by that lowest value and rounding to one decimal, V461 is -0.8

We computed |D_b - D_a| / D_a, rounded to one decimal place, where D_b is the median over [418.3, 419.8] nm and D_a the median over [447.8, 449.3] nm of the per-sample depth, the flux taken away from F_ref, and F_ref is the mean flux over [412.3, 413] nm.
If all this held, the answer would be 0.8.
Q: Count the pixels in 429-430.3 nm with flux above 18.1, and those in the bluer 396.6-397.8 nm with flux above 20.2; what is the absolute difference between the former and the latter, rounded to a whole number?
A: 1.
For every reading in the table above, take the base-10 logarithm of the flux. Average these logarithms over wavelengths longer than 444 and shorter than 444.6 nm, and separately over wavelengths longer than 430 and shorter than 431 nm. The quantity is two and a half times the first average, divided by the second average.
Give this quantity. 2.40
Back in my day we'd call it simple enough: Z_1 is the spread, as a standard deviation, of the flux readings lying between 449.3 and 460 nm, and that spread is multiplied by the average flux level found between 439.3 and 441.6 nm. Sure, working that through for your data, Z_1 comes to 20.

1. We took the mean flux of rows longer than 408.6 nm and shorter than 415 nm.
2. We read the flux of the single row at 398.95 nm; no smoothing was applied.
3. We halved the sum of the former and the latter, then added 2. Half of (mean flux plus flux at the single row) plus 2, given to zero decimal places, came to 25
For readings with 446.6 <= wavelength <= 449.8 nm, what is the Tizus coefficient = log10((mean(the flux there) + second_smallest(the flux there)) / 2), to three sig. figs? 1.26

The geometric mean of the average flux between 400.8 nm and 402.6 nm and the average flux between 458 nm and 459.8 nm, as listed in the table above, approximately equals 19.1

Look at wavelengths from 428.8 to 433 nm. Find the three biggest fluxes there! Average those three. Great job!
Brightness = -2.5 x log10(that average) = -3.29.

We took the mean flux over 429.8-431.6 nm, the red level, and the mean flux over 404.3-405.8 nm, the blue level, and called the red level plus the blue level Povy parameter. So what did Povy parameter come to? 41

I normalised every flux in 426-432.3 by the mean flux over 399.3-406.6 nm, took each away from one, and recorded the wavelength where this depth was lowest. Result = 432.20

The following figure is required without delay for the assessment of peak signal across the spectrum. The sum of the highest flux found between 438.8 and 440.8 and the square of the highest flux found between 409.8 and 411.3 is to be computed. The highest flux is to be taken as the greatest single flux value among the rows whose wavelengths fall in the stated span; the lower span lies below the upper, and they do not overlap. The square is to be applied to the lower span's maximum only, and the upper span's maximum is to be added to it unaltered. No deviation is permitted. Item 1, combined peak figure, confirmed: 4585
